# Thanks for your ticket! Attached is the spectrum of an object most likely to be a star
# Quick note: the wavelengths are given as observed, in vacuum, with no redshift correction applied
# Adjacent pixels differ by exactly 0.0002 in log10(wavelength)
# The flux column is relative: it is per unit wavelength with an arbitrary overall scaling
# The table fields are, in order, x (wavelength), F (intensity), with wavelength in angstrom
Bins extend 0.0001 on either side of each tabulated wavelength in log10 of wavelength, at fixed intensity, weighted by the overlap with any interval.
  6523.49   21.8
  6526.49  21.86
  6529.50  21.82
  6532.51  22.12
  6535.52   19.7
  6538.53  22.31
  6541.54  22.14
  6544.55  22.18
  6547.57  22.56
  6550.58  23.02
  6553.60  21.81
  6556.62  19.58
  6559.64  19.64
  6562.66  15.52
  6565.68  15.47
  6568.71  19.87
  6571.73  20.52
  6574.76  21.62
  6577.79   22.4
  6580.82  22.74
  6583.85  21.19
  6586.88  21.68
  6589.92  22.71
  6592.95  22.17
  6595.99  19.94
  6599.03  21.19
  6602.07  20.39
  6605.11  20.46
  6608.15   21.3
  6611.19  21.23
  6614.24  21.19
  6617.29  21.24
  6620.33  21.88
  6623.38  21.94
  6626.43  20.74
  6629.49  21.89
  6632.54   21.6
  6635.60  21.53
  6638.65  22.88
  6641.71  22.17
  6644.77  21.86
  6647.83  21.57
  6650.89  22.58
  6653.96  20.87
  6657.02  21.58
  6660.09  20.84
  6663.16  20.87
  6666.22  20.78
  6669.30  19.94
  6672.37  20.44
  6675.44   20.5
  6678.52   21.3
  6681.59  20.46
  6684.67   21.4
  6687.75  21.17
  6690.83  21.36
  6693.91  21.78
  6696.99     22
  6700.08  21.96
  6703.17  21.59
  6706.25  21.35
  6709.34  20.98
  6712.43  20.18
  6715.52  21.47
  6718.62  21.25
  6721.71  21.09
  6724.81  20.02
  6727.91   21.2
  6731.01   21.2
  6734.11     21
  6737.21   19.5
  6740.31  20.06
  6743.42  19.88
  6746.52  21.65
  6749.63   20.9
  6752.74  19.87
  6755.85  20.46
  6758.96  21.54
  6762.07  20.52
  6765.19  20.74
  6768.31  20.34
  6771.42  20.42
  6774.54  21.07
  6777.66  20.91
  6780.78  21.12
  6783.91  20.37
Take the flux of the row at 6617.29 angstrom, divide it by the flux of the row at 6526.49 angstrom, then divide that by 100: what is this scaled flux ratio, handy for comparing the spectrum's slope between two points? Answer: 0.0097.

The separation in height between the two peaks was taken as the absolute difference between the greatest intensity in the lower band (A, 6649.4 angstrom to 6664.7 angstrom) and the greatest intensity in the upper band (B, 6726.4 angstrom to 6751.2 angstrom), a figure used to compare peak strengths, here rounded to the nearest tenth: 0.9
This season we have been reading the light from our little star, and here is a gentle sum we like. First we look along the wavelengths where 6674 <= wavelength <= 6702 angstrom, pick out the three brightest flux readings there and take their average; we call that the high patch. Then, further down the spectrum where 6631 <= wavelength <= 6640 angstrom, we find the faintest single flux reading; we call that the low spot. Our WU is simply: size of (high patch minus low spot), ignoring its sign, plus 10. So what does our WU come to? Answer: 10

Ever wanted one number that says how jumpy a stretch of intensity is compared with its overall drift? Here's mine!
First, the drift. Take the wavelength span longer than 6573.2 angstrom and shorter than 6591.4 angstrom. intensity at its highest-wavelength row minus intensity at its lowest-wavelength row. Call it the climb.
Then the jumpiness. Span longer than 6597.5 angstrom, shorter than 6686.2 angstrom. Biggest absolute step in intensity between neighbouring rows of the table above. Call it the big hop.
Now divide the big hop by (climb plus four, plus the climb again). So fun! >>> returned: 0.28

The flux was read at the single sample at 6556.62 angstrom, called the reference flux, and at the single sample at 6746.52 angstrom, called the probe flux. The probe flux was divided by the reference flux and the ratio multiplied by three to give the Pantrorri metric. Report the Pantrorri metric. 3.3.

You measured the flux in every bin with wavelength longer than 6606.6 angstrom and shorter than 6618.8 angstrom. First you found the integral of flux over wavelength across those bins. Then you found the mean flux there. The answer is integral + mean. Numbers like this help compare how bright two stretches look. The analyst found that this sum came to 280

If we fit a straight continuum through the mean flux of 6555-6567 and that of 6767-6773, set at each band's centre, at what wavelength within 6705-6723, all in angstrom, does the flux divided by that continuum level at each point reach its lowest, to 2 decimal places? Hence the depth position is 6712.43 angstrom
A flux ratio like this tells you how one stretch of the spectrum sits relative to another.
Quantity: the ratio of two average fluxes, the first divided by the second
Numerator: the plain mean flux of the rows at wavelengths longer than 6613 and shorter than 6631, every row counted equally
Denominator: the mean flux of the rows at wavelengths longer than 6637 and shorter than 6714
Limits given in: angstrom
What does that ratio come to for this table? 1.01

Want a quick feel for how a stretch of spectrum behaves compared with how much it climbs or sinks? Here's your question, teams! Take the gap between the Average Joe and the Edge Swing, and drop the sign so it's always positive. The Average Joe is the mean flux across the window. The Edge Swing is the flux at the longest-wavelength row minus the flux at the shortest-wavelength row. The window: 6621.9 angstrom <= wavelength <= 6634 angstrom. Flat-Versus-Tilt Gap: 21.9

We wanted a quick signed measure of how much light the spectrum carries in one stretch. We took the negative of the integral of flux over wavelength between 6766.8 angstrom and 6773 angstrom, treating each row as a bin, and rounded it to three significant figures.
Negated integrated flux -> -127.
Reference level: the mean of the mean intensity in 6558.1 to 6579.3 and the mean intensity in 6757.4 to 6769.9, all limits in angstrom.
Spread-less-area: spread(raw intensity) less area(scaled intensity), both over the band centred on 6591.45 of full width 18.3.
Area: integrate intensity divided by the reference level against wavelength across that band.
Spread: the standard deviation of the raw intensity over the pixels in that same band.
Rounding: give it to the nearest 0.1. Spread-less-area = -18.7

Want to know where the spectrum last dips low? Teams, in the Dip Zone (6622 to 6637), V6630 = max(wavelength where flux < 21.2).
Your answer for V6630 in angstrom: 6626.43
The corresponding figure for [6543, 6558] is 6556.62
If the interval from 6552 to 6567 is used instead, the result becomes 6565.68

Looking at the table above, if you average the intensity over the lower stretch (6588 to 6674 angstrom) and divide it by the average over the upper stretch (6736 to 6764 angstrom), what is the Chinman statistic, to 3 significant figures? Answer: 1.04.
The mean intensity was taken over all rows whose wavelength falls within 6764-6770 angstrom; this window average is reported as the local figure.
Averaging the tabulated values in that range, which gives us 20.5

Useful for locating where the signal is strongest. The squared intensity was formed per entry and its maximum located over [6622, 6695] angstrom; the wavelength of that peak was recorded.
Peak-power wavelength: 6638.65 angstrom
